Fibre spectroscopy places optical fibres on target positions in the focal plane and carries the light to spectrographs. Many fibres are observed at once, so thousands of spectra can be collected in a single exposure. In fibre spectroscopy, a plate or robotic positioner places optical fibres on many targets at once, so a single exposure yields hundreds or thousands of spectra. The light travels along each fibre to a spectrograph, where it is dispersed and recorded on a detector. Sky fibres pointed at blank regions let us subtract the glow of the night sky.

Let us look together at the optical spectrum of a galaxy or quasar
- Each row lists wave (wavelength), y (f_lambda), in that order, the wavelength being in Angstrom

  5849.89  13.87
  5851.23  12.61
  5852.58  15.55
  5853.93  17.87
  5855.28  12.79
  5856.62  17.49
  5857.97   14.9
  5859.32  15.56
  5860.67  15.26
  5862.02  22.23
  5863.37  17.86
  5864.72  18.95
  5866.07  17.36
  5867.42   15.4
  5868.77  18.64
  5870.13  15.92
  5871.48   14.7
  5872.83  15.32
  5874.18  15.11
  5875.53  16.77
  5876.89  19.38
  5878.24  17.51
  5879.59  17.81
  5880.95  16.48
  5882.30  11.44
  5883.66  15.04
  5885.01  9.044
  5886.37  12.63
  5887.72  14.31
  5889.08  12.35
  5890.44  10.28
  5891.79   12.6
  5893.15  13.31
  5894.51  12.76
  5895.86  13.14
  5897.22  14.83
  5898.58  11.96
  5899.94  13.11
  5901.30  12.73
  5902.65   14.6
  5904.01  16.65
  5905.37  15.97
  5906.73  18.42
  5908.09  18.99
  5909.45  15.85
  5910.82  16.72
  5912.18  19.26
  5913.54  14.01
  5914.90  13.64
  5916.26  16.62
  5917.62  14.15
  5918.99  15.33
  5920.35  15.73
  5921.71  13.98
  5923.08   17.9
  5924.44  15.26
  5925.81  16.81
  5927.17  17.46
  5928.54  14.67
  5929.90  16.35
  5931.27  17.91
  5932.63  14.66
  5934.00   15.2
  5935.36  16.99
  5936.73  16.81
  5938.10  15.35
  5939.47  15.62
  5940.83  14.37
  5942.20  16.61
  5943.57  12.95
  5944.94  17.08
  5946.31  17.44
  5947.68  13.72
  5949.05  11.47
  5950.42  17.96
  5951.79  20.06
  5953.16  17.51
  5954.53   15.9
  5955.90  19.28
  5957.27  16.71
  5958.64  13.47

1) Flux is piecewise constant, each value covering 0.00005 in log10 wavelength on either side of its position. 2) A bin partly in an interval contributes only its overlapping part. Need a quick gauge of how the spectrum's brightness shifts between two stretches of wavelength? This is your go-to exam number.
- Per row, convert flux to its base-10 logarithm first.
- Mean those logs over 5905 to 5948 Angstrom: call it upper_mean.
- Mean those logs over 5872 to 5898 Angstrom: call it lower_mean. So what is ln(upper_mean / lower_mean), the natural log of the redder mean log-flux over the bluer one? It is 0.05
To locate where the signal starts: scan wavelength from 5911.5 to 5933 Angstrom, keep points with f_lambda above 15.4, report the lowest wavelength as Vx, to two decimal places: 5912.18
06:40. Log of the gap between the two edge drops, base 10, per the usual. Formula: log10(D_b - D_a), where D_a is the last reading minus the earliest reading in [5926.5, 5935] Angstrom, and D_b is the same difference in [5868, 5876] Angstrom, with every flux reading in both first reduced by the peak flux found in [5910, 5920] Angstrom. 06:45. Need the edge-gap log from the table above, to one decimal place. -0.4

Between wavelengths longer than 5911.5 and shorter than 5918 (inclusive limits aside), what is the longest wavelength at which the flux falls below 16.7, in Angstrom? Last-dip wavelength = 5917.62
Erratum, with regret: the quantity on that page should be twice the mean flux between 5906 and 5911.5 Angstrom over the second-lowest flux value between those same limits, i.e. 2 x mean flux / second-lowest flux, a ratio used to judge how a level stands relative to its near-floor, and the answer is 2.09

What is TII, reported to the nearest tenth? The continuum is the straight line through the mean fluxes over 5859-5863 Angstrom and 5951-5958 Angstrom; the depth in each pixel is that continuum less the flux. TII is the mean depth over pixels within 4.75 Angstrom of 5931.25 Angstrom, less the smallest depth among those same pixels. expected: 1.7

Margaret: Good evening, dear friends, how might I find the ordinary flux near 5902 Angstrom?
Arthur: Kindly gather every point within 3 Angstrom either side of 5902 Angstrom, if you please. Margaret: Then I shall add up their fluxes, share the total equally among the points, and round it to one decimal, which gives 14.3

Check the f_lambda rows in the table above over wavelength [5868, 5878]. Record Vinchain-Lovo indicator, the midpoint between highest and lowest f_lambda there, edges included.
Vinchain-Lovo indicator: 17.0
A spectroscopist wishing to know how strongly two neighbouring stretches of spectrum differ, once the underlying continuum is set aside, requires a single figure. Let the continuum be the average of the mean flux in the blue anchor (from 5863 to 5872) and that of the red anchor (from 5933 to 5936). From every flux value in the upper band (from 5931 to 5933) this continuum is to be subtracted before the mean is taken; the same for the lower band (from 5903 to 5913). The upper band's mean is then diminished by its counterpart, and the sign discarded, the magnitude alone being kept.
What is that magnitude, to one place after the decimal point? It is 1.1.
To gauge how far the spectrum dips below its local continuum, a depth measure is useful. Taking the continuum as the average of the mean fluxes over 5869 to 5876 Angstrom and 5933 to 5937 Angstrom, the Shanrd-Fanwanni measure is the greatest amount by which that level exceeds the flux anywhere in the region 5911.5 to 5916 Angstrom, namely 2.3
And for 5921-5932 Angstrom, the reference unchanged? 2.0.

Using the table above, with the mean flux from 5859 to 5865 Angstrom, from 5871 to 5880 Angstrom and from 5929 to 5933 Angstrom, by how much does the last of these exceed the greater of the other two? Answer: -1.7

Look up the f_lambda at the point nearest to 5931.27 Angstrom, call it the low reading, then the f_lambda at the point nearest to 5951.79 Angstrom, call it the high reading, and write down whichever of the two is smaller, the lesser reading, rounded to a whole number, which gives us 18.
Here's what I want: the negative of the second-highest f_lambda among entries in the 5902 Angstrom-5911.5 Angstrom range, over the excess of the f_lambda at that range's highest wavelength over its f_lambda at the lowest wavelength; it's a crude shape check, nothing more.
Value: -8.7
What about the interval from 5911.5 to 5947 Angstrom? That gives 9.8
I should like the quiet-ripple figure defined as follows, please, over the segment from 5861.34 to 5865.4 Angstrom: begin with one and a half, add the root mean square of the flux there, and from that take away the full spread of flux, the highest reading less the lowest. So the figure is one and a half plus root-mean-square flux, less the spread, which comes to 16.9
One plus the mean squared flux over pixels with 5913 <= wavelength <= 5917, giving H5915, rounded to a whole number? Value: 221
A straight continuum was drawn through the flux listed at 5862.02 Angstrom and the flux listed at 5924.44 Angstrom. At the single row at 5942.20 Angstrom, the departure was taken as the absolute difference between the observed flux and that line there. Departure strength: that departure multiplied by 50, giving 167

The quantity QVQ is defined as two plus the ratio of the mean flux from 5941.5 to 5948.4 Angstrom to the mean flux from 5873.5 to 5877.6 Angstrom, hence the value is 2.91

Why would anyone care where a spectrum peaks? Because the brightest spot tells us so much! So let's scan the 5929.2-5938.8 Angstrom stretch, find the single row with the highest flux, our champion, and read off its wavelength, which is 5931.27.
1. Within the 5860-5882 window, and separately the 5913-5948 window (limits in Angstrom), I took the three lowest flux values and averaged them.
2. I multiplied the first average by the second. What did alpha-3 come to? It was 202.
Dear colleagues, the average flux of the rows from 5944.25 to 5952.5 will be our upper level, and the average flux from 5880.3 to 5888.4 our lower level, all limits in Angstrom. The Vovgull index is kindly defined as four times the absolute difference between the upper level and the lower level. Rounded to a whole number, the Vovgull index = 13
